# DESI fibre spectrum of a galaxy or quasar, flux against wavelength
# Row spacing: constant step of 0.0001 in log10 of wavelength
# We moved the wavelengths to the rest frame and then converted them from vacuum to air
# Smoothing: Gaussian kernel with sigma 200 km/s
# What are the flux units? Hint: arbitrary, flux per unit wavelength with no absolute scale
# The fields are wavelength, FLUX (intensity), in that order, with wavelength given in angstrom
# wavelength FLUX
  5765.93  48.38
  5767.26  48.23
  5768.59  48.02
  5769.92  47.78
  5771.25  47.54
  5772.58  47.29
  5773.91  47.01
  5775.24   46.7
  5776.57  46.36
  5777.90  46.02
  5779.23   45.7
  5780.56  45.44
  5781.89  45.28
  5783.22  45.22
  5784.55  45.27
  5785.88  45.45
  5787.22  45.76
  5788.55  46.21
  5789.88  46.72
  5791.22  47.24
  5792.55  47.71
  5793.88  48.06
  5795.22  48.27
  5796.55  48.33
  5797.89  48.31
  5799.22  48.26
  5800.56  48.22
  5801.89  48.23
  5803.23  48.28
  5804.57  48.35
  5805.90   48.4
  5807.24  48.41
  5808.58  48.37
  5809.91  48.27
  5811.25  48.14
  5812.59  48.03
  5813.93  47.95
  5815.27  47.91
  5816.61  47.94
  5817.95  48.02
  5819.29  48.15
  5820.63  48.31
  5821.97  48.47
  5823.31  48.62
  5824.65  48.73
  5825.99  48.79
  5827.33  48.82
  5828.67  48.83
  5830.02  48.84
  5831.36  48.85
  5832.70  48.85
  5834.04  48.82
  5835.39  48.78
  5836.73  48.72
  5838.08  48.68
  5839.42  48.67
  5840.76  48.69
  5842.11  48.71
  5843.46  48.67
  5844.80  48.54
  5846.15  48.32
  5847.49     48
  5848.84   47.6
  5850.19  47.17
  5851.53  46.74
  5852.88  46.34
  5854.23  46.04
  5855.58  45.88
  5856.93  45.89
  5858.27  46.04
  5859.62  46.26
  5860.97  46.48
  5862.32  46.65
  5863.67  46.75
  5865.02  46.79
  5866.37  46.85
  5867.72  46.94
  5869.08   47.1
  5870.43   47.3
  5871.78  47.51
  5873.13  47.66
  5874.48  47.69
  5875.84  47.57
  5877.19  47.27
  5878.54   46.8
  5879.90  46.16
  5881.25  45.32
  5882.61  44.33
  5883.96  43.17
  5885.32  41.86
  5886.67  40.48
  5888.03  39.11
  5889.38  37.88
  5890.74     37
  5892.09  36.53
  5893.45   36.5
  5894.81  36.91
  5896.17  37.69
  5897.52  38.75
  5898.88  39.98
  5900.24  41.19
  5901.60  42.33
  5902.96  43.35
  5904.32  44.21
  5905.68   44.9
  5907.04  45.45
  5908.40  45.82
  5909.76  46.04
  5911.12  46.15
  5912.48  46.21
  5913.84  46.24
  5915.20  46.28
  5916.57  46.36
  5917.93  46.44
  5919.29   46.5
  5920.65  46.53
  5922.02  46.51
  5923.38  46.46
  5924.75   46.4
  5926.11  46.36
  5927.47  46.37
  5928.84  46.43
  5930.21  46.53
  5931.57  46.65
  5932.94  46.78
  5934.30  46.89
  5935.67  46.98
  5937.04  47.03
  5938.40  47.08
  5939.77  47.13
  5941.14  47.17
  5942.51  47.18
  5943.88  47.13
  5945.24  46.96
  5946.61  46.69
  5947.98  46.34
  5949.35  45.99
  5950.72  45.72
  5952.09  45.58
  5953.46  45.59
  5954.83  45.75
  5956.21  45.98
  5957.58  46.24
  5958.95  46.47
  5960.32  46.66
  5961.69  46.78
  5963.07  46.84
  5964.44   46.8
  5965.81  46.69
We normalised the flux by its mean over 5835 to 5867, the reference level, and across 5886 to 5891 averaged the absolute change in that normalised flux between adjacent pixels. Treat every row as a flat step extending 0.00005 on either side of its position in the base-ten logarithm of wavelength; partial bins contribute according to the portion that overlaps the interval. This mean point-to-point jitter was 0.0245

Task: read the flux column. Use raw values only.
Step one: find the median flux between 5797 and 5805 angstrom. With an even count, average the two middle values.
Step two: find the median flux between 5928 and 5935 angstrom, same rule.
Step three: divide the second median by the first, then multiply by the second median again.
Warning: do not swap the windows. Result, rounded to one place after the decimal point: 45.1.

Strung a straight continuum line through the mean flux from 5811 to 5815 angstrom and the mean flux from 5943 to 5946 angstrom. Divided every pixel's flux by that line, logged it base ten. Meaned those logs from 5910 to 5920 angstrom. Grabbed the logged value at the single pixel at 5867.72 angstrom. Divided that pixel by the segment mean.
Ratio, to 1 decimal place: 0.7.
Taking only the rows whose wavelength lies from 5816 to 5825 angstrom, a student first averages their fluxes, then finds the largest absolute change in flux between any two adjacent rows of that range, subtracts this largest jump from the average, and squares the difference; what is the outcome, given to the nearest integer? 2319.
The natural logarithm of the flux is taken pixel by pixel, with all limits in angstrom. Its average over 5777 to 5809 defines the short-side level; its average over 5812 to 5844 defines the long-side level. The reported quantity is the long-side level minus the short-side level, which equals 0.029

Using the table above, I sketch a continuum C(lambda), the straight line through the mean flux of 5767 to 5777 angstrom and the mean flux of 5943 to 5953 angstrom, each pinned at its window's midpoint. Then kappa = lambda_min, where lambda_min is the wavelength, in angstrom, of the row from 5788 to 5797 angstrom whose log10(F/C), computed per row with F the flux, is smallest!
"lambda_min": 5788.55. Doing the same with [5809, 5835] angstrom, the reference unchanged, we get 5815.27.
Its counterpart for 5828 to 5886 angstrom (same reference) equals 5885.32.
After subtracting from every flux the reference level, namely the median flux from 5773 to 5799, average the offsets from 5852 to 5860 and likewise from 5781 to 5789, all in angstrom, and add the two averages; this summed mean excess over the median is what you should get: -1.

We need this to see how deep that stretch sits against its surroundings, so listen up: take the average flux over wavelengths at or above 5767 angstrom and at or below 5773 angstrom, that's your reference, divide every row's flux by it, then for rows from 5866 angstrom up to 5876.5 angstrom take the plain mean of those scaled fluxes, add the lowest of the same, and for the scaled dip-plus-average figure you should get 1.97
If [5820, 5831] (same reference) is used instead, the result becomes 2.03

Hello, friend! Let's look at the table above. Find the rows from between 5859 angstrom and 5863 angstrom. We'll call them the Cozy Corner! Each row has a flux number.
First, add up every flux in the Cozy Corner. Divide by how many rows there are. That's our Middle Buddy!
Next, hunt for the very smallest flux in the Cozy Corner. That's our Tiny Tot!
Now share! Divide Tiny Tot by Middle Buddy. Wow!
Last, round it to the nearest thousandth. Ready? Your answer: 0.996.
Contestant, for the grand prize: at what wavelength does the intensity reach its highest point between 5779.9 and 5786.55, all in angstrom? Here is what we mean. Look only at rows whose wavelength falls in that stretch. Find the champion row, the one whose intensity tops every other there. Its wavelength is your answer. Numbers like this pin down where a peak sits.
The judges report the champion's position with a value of 5785.88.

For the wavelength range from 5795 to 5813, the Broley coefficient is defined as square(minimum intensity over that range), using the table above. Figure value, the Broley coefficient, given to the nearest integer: 2307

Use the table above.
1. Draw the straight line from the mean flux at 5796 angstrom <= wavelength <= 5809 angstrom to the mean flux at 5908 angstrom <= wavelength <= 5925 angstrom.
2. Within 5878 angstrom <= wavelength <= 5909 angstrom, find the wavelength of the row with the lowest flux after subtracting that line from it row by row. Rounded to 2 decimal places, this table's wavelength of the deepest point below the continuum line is 5893.45 angstrom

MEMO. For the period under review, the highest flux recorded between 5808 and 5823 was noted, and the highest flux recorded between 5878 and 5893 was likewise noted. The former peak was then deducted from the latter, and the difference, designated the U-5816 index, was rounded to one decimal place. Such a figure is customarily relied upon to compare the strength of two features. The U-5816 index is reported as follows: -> -1.7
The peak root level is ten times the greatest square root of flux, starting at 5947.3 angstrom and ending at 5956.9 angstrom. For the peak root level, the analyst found 68.1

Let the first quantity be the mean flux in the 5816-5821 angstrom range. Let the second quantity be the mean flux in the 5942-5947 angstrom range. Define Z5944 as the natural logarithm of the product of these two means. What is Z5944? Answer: 7.72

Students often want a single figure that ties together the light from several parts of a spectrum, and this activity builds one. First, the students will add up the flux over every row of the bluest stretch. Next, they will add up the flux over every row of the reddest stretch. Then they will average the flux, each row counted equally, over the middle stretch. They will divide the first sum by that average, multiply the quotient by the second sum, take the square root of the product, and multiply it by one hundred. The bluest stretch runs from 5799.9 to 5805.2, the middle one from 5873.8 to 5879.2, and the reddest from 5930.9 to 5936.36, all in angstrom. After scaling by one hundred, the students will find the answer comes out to 2764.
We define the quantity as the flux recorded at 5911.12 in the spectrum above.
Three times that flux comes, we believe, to 138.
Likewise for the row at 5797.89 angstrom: 145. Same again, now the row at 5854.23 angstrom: 138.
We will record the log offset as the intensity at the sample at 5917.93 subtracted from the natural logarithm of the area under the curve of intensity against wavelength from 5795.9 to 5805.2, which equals -40.3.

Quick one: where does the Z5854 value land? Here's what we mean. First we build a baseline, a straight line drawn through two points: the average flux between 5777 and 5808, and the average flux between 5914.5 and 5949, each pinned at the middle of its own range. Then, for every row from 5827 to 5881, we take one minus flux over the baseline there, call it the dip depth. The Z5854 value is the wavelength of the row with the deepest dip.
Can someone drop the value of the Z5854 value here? 5855.58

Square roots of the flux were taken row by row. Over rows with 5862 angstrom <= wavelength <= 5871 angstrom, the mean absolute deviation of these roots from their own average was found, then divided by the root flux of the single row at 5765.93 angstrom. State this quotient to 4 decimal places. 0.0018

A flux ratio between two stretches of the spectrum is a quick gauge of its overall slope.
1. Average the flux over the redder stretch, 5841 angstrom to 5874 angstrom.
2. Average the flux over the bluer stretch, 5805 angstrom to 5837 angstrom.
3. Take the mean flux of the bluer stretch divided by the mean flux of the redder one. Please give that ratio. 1.029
